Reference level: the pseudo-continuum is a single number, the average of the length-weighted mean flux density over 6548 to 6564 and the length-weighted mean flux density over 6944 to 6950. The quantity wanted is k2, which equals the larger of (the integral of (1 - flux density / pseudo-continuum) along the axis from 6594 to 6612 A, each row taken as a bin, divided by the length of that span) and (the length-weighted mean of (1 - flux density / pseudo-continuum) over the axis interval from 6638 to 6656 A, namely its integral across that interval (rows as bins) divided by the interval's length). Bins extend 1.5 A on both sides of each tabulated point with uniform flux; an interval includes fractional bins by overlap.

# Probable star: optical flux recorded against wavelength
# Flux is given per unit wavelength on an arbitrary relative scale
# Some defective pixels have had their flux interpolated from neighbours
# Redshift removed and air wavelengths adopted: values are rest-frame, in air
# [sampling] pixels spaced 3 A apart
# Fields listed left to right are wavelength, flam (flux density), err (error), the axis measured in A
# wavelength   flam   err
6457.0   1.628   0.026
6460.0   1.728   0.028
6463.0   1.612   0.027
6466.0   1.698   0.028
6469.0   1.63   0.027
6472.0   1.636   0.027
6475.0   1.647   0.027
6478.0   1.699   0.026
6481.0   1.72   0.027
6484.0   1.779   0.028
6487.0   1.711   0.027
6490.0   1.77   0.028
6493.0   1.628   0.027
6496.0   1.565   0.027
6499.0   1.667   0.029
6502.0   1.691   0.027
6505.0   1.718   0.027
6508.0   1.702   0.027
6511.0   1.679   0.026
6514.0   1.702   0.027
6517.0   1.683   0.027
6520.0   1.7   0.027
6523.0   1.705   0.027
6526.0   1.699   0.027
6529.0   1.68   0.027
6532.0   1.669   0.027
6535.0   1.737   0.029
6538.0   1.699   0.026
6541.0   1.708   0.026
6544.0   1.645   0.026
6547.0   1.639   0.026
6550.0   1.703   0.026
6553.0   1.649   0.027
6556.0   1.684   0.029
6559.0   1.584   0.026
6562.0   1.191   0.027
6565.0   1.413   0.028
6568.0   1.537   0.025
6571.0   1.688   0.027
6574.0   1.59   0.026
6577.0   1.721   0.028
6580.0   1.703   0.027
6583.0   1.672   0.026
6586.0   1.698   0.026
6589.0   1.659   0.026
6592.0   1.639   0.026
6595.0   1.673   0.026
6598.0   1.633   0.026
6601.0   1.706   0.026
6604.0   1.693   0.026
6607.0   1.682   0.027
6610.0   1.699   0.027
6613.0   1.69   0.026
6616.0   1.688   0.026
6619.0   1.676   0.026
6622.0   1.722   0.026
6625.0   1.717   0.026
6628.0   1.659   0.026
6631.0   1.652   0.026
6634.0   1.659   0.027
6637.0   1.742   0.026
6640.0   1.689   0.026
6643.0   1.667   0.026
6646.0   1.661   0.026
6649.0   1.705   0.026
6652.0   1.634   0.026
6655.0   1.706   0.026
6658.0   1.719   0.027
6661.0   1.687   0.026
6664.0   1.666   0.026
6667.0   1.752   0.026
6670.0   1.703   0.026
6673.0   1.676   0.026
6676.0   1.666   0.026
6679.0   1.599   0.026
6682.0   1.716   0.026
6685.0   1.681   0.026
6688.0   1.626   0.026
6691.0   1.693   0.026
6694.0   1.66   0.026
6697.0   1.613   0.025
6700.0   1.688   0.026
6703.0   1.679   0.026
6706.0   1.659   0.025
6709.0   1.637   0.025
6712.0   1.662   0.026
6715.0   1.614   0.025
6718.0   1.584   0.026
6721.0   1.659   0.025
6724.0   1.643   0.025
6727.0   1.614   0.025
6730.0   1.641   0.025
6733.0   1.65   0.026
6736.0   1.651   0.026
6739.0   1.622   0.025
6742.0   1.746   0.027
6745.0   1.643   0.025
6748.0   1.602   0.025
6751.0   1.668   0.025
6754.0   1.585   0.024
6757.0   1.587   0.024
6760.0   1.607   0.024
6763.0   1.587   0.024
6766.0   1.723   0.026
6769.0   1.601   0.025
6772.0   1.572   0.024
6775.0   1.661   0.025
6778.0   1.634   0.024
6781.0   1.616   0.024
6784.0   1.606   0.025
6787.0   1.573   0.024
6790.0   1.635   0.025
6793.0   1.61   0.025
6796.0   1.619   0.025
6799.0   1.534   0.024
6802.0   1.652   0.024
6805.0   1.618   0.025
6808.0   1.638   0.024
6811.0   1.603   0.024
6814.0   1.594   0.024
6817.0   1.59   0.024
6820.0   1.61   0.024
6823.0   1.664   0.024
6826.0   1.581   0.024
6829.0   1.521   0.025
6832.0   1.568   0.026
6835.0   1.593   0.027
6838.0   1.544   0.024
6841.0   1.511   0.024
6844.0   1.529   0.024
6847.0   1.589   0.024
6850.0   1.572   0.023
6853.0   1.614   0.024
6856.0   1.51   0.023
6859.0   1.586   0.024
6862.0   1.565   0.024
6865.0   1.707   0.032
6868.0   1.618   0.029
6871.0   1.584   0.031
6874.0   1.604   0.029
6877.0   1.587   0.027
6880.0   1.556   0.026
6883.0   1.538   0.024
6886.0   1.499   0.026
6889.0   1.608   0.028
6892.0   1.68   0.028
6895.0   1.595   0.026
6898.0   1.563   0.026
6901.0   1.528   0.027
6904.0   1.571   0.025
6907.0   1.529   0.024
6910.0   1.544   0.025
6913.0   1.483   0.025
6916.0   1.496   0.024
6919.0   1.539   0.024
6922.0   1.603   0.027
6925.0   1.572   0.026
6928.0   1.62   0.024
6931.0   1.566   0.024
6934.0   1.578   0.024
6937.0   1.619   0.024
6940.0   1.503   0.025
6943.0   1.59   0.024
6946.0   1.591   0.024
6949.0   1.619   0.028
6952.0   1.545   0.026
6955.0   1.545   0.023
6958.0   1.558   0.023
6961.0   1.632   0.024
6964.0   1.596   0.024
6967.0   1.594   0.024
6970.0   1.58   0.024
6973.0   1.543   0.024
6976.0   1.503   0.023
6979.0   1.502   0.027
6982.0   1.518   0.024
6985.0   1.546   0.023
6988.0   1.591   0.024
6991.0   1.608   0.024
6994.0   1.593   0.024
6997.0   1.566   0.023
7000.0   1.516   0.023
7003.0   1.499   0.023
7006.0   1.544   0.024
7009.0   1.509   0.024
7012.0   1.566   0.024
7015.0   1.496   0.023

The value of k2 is -0.061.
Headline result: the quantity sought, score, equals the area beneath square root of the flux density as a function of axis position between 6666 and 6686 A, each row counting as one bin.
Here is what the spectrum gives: 25.9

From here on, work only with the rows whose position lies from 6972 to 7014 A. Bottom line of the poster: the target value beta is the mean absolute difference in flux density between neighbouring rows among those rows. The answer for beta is 0.030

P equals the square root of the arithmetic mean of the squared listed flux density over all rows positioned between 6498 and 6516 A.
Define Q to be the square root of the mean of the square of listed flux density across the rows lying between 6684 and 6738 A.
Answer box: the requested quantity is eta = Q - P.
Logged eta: -0.046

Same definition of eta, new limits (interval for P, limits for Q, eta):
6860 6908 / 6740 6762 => 0.051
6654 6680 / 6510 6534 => 0.003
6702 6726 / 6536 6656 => 0.015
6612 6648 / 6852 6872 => -0.087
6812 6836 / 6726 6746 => 0.062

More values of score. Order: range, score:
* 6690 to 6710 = 25.8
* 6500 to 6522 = 28.7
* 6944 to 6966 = 27.7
